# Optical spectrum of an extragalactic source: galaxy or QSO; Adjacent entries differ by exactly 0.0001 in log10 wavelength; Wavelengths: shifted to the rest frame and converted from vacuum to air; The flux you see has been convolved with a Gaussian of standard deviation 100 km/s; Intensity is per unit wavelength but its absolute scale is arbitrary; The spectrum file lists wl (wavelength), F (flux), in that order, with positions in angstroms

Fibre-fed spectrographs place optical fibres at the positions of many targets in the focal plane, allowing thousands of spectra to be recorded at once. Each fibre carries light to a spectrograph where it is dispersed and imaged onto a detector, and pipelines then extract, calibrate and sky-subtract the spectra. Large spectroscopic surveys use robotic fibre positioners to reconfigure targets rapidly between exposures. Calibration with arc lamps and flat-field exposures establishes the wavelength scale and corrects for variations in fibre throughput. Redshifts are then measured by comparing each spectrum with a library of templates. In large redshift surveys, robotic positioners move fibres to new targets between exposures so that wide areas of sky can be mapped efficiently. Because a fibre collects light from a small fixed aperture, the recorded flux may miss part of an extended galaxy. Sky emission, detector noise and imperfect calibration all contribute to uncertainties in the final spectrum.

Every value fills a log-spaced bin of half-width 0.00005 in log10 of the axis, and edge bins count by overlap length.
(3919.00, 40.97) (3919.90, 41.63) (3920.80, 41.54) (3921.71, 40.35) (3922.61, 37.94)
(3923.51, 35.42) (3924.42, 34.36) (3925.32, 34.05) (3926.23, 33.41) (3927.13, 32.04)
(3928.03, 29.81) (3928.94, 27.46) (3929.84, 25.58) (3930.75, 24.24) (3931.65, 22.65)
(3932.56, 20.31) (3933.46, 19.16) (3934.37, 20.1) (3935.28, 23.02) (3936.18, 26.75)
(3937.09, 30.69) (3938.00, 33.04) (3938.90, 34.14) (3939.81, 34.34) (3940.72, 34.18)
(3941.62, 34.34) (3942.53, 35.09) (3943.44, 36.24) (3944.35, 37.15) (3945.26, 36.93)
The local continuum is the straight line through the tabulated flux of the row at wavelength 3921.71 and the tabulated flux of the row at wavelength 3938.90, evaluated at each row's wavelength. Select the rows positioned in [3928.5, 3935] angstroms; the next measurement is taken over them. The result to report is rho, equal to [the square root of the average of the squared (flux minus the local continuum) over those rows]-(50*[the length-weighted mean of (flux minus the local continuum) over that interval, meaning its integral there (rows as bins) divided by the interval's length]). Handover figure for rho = 711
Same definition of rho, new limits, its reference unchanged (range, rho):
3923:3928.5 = 289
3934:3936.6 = 618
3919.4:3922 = -25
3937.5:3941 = 8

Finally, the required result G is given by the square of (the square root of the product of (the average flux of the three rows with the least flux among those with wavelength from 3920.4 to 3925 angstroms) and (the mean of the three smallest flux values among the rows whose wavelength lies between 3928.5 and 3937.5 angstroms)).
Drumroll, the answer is 713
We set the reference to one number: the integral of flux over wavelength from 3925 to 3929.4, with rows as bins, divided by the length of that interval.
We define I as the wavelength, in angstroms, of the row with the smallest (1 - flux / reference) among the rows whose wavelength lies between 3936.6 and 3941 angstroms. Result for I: 3939.81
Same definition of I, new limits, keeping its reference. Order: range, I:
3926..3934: 3926.23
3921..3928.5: 3921.71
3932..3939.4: 3938.90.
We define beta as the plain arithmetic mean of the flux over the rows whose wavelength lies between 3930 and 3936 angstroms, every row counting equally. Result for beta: 22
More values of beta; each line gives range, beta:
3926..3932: 28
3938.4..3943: 34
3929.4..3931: 25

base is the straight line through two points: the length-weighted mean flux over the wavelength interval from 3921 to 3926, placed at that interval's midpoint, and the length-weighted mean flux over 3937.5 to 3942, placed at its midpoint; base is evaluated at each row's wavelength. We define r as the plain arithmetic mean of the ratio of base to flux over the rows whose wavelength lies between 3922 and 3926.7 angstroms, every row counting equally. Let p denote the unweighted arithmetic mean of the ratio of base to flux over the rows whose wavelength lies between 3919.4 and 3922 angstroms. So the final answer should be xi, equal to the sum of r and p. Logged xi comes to 1.94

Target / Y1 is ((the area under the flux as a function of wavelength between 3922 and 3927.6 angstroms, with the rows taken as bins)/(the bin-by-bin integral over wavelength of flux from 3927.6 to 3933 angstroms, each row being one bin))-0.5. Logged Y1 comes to 0.94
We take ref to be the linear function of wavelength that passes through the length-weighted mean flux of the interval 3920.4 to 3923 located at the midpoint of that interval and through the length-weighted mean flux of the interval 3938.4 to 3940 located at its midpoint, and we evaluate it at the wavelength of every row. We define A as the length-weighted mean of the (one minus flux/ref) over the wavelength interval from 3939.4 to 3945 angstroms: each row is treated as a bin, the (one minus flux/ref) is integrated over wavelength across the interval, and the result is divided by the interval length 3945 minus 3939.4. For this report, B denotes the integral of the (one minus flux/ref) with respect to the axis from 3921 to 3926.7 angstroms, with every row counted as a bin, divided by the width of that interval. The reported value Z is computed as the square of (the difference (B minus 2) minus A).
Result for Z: 3.5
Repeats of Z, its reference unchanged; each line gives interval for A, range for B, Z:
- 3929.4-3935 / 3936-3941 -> 5.5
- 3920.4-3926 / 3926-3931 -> 3.3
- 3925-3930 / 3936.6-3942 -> 4.7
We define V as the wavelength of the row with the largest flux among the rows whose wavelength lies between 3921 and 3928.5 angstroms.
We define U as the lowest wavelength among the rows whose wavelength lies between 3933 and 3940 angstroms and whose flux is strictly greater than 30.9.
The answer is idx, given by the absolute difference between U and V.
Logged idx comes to 16.3 angstroms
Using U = 3938.00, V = 3921.71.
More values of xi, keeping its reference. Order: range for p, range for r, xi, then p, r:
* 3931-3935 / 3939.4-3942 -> 2.70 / 1.71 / 0.99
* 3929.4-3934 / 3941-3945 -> 2.53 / 1.59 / 0.94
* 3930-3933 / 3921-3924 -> 2.55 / 1.58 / 0.97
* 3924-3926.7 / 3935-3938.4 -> 2.31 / 1.07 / 1.24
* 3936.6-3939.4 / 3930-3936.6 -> 2.64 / 1.05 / 1.59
